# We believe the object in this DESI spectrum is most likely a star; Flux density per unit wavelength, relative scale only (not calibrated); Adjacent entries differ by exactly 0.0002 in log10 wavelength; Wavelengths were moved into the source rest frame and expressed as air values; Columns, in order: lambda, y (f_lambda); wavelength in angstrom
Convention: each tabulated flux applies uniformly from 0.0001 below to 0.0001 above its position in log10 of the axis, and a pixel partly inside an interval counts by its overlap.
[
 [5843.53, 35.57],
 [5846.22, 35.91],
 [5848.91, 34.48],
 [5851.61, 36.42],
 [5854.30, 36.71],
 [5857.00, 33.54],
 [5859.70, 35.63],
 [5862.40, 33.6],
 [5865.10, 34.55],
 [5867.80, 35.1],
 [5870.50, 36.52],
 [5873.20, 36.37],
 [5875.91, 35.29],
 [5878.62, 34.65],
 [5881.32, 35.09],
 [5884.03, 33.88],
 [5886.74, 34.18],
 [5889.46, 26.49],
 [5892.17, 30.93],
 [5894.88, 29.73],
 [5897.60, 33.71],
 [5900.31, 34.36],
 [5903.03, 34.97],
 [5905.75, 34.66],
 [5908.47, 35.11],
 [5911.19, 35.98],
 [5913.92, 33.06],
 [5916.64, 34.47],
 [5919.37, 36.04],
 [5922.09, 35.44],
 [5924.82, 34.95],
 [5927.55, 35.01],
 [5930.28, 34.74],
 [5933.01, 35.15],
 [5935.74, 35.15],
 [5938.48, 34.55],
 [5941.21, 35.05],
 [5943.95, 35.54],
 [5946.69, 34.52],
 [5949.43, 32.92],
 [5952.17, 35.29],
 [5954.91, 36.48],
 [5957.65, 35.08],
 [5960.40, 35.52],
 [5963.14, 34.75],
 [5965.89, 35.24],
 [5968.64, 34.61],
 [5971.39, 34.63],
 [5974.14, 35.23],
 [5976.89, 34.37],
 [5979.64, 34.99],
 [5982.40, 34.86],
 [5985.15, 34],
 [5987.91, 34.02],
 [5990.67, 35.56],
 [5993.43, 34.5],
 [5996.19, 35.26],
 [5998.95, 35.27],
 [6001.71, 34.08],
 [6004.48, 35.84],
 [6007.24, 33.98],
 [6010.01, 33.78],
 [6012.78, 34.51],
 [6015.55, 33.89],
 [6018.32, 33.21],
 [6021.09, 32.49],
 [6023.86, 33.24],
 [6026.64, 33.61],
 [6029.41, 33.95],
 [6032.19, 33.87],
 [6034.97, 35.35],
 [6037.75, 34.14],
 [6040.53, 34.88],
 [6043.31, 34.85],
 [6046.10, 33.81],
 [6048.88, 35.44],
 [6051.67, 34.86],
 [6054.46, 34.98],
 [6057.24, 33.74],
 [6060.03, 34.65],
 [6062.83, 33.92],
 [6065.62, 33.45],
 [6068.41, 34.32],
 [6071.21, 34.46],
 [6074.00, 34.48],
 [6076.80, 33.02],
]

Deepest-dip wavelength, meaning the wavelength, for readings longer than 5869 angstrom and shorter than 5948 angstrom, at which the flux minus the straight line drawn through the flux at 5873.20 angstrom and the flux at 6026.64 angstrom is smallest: 5889.46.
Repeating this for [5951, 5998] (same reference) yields 5985.15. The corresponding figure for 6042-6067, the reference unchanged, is 6065.62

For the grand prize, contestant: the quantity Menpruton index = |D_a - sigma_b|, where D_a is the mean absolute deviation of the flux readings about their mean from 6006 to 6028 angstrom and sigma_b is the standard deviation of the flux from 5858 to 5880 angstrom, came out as 0.5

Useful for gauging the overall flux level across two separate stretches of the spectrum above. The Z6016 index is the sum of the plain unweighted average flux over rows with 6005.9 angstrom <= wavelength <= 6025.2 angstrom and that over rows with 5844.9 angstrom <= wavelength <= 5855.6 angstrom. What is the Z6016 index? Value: 69.5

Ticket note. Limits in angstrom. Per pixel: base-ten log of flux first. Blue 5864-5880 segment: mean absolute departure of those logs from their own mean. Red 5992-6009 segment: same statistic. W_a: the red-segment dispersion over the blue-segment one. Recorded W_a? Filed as 0.94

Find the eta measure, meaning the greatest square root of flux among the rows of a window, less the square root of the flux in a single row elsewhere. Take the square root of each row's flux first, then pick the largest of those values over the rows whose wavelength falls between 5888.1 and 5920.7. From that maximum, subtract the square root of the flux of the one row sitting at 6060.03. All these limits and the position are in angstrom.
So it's 0.12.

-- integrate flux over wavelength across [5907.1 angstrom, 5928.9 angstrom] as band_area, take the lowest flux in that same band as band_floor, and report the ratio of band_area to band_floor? 23.1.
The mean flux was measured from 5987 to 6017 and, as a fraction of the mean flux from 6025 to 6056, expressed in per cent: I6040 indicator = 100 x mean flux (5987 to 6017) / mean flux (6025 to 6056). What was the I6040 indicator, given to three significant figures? 100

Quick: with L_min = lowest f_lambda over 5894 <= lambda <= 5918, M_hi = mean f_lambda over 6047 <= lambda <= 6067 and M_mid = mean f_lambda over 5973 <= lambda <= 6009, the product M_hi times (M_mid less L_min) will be 173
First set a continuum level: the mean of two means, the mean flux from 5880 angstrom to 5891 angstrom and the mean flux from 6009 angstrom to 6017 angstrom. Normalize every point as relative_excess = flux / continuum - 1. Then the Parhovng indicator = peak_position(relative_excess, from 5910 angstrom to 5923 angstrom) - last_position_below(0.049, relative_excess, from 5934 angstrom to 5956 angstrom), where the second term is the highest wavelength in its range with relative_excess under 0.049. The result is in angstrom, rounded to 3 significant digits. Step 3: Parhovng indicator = -30.1 angstrom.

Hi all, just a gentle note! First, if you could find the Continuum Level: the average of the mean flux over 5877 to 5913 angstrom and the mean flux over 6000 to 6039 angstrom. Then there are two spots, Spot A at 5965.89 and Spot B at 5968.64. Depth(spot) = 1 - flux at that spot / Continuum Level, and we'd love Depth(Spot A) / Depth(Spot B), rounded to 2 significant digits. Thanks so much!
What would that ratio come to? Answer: 1.7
